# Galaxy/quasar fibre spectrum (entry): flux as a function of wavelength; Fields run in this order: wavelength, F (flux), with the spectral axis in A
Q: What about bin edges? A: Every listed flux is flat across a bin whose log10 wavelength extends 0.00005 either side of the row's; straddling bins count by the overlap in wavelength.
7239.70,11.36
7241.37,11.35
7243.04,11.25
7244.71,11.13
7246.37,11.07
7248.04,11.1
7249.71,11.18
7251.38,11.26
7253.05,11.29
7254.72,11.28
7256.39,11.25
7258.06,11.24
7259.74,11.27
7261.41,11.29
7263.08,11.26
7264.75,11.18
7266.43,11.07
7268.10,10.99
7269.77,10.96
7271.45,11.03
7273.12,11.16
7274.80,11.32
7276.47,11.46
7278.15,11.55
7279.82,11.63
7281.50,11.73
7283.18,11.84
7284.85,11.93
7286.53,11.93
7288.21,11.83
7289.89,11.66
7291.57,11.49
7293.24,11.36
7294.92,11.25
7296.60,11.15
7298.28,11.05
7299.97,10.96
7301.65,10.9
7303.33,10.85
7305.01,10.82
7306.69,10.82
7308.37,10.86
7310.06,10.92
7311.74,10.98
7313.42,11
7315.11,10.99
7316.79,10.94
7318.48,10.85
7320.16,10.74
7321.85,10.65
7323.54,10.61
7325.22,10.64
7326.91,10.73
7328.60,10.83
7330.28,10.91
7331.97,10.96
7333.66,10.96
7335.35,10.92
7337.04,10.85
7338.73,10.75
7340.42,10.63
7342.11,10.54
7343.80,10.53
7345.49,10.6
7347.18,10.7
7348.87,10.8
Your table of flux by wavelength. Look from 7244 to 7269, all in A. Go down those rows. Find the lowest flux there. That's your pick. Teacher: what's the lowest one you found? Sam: 10.99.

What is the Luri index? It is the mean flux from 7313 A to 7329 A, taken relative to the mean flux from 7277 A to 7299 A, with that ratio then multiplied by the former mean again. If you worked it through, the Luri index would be 10.1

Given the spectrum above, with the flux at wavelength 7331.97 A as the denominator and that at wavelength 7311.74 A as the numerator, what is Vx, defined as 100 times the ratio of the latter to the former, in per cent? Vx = 100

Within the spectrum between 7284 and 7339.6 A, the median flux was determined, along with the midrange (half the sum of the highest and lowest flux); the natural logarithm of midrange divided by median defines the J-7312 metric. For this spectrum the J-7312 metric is 0.032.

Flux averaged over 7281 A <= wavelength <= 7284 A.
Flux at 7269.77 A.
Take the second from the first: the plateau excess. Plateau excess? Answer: 0.82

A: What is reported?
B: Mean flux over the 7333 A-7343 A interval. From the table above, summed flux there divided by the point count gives 10.8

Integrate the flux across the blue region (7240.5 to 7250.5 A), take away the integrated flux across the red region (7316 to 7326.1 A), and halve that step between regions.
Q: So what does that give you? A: 1.7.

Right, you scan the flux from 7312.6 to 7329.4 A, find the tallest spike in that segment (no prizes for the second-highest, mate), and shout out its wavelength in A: 7313.42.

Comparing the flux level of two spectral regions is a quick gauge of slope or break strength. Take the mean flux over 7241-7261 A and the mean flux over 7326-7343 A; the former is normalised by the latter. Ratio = 1.04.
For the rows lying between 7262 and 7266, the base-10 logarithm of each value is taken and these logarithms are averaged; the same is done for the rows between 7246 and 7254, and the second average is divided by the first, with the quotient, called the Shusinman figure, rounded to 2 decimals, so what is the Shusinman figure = 1.00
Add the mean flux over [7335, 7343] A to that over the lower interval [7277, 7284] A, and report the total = 22.4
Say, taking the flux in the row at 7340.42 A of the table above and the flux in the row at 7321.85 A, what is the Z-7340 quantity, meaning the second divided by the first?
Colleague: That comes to 1.00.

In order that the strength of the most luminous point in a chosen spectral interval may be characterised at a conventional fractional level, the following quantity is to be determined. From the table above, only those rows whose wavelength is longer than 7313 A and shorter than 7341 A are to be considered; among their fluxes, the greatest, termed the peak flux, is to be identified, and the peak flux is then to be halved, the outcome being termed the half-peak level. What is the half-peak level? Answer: 5.50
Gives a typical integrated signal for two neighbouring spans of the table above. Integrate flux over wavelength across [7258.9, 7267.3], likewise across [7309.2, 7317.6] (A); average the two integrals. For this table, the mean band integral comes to 93.1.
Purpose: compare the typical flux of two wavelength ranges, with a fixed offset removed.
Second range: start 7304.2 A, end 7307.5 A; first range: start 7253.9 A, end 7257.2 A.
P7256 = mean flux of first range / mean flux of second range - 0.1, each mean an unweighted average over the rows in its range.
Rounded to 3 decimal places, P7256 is 0.941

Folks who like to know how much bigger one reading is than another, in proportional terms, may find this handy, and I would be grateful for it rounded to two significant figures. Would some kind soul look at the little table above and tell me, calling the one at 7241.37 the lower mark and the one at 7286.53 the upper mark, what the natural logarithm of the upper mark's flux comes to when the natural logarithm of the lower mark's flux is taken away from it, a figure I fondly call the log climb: 0.050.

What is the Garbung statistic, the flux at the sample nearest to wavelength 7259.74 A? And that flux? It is 11.27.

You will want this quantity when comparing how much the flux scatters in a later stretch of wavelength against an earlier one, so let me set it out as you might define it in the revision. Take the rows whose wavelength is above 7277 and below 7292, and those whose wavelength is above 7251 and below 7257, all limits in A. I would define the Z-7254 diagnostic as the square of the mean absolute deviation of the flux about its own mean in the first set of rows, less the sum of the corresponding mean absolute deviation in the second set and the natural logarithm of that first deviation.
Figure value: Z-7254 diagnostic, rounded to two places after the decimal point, 2.02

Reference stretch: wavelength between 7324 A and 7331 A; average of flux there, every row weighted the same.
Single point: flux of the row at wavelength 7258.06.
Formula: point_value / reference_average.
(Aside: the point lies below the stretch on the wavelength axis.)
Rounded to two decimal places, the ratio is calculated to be 1.04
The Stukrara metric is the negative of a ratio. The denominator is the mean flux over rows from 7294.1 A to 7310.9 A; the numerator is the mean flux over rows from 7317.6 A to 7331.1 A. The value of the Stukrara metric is -0.981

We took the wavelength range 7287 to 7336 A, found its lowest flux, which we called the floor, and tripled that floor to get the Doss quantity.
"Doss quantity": 31.83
